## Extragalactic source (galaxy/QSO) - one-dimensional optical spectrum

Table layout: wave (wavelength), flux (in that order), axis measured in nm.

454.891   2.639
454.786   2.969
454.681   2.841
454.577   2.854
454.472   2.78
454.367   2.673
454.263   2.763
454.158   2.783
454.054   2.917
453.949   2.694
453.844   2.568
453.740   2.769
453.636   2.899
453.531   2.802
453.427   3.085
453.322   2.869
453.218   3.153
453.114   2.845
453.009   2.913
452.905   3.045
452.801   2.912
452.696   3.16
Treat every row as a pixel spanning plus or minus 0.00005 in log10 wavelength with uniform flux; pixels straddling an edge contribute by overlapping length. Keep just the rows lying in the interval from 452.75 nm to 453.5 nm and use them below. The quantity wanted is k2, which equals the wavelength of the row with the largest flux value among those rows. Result 453.218 nm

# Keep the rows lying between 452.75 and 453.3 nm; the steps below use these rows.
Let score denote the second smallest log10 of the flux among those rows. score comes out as 0.464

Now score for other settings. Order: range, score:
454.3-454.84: 0.444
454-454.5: 0.441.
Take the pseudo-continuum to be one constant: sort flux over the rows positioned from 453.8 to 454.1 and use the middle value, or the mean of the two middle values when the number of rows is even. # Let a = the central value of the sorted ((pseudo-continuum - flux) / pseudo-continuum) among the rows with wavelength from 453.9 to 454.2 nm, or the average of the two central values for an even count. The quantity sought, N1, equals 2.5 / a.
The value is -76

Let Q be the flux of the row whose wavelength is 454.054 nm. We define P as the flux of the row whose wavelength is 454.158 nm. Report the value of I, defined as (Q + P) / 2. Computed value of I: 2.85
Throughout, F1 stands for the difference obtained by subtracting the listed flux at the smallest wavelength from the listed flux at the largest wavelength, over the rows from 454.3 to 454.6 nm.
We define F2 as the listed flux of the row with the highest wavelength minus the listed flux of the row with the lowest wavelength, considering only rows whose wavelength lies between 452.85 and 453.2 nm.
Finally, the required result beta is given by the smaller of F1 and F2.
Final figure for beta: -0.20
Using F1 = 0.2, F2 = -0.20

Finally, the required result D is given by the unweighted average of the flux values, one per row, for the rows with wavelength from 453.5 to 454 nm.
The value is 2.75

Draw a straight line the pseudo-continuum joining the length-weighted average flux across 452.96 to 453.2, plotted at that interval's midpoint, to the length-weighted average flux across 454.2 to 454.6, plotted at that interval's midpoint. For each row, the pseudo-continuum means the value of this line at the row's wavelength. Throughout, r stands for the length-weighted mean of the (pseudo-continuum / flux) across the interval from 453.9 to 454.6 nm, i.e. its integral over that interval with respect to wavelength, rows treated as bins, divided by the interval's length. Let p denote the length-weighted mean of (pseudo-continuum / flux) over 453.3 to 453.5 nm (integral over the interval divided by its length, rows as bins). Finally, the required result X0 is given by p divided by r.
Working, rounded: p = 0.97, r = 1.00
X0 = 0.97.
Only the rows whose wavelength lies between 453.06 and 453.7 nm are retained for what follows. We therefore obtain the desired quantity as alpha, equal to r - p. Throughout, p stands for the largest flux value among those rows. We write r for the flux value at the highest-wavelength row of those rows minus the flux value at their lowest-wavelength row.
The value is -3.10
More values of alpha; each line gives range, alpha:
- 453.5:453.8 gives -2.93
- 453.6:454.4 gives -3.14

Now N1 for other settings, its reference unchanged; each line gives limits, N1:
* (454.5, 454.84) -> -42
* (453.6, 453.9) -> -90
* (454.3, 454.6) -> -78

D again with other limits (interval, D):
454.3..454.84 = 2.82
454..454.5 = 2.78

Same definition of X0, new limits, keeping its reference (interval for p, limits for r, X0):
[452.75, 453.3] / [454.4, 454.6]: 1.01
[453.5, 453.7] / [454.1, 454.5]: 0.99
